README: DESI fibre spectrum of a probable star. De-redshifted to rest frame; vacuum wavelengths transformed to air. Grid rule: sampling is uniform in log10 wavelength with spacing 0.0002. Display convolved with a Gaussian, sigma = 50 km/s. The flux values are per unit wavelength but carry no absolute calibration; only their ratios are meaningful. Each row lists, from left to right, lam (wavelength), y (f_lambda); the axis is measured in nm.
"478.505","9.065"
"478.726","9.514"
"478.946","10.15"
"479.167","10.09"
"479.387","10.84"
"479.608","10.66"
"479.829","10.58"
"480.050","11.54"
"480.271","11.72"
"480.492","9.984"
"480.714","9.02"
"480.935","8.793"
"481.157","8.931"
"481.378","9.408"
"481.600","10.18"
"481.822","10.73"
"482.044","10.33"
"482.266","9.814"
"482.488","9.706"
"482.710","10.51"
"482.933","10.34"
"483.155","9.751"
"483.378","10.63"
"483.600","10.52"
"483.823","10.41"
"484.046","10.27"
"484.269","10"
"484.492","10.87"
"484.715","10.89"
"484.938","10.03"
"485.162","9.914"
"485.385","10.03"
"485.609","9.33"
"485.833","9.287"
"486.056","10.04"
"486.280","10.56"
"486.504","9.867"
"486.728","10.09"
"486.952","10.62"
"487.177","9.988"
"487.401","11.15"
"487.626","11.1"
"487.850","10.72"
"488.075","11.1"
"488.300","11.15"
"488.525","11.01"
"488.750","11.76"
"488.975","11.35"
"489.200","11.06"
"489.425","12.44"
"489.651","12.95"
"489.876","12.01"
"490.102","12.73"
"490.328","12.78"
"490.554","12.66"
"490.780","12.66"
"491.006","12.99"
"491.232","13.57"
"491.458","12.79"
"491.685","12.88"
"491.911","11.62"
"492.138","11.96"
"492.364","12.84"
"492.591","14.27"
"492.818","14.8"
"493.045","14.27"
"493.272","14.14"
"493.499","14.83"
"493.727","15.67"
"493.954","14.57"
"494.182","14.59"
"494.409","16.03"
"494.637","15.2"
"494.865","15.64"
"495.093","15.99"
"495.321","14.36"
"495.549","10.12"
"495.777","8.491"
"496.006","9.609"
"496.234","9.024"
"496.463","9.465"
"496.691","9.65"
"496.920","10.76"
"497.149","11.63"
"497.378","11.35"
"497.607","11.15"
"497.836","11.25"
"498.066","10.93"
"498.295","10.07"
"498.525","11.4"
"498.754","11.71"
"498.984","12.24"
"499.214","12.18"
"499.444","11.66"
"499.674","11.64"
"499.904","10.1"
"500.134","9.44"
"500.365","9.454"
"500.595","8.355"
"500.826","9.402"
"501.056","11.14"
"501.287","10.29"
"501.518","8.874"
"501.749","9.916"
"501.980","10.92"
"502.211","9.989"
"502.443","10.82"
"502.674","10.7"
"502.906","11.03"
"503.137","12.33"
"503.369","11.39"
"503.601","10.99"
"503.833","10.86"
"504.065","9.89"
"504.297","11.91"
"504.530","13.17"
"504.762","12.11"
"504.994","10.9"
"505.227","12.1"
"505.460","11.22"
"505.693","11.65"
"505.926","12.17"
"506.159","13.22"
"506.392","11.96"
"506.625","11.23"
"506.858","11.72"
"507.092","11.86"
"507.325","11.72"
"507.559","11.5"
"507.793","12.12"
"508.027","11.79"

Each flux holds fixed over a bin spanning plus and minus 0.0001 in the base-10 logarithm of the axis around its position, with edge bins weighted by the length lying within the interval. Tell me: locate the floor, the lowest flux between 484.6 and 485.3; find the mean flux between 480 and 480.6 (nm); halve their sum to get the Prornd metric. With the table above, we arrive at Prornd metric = 10.5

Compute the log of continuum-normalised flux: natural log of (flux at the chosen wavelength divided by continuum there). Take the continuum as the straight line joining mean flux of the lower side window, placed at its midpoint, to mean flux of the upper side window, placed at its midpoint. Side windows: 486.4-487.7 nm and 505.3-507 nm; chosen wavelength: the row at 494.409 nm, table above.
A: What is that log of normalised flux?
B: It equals 0.38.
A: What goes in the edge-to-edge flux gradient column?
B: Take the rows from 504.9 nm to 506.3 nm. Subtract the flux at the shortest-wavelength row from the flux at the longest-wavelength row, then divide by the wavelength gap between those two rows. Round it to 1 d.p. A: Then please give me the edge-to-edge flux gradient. 2.0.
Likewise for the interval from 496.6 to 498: 1.4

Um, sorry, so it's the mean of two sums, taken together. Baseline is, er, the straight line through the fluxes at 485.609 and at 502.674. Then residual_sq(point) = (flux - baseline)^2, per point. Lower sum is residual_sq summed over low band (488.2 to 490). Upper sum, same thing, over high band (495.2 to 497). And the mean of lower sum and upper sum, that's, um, 31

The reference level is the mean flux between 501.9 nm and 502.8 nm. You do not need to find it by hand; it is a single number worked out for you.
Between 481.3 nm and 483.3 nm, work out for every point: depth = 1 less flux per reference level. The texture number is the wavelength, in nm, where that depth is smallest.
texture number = 481.822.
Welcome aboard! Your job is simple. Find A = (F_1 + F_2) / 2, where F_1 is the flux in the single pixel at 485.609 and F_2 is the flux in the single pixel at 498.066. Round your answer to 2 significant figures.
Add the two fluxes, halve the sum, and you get 10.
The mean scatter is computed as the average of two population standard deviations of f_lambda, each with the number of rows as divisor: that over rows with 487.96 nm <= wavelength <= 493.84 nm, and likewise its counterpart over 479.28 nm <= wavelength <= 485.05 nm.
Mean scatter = 0.98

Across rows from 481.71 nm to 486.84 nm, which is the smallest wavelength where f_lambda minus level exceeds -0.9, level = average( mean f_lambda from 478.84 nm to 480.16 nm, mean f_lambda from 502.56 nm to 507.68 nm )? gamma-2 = 481.822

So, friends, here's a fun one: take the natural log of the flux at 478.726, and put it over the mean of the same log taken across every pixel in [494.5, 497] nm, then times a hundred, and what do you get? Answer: 93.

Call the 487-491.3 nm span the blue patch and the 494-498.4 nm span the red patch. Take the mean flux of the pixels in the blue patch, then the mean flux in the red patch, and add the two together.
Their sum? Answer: 23.7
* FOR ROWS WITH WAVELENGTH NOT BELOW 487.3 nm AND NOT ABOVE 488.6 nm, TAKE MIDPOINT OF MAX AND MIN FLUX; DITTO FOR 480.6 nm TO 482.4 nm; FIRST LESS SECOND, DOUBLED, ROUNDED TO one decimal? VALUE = 2.3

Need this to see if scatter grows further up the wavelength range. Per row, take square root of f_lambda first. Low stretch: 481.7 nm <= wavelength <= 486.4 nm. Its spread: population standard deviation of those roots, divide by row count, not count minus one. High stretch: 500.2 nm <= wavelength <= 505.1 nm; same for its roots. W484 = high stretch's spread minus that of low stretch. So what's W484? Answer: 0.10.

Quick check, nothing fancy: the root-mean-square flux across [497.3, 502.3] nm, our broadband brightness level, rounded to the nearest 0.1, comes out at 10.7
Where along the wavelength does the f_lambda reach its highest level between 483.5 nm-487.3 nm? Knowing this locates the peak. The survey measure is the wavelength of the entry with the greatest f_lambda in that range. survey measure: 484.715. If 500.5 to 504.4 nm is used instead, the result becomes 503.137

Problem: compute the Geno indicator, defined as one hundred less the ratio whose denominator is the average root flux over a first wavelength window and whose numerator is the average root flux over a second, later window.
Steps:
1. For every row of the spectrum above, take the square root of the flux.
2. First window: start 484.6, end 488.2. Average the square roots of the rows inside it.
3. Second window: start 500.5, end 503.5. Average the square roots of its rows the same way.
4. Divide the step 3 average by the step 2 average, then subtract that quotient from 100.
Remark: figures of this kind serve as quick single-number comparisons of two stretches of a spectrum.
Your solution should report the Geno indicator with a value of 99.0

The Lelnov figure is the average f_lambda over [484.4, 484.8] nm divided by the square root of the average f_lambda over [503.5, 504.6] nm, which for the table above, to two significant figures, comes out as 3.2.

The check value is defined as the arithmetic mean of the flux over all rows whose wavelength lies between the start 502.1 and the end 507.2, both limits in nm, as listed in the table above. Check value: 11.5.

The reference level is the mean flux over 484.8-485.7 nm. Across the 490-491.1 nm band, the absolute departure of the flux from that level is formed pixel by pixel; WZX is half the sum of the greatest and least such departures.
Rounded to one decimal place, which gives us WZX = 3.0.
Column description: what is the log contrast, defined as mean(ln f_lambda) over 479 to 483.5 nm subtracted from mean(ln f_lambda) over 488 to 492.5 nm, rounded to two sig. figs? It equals 0.18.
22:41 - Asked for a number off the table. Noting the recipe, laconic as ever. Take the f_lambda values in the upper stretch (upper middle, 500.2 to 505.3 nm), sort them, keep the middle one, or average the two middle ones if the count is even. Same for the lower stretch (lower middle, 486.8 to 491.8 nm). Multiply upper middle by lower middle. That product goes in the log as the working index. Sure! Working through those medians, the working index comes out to 129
